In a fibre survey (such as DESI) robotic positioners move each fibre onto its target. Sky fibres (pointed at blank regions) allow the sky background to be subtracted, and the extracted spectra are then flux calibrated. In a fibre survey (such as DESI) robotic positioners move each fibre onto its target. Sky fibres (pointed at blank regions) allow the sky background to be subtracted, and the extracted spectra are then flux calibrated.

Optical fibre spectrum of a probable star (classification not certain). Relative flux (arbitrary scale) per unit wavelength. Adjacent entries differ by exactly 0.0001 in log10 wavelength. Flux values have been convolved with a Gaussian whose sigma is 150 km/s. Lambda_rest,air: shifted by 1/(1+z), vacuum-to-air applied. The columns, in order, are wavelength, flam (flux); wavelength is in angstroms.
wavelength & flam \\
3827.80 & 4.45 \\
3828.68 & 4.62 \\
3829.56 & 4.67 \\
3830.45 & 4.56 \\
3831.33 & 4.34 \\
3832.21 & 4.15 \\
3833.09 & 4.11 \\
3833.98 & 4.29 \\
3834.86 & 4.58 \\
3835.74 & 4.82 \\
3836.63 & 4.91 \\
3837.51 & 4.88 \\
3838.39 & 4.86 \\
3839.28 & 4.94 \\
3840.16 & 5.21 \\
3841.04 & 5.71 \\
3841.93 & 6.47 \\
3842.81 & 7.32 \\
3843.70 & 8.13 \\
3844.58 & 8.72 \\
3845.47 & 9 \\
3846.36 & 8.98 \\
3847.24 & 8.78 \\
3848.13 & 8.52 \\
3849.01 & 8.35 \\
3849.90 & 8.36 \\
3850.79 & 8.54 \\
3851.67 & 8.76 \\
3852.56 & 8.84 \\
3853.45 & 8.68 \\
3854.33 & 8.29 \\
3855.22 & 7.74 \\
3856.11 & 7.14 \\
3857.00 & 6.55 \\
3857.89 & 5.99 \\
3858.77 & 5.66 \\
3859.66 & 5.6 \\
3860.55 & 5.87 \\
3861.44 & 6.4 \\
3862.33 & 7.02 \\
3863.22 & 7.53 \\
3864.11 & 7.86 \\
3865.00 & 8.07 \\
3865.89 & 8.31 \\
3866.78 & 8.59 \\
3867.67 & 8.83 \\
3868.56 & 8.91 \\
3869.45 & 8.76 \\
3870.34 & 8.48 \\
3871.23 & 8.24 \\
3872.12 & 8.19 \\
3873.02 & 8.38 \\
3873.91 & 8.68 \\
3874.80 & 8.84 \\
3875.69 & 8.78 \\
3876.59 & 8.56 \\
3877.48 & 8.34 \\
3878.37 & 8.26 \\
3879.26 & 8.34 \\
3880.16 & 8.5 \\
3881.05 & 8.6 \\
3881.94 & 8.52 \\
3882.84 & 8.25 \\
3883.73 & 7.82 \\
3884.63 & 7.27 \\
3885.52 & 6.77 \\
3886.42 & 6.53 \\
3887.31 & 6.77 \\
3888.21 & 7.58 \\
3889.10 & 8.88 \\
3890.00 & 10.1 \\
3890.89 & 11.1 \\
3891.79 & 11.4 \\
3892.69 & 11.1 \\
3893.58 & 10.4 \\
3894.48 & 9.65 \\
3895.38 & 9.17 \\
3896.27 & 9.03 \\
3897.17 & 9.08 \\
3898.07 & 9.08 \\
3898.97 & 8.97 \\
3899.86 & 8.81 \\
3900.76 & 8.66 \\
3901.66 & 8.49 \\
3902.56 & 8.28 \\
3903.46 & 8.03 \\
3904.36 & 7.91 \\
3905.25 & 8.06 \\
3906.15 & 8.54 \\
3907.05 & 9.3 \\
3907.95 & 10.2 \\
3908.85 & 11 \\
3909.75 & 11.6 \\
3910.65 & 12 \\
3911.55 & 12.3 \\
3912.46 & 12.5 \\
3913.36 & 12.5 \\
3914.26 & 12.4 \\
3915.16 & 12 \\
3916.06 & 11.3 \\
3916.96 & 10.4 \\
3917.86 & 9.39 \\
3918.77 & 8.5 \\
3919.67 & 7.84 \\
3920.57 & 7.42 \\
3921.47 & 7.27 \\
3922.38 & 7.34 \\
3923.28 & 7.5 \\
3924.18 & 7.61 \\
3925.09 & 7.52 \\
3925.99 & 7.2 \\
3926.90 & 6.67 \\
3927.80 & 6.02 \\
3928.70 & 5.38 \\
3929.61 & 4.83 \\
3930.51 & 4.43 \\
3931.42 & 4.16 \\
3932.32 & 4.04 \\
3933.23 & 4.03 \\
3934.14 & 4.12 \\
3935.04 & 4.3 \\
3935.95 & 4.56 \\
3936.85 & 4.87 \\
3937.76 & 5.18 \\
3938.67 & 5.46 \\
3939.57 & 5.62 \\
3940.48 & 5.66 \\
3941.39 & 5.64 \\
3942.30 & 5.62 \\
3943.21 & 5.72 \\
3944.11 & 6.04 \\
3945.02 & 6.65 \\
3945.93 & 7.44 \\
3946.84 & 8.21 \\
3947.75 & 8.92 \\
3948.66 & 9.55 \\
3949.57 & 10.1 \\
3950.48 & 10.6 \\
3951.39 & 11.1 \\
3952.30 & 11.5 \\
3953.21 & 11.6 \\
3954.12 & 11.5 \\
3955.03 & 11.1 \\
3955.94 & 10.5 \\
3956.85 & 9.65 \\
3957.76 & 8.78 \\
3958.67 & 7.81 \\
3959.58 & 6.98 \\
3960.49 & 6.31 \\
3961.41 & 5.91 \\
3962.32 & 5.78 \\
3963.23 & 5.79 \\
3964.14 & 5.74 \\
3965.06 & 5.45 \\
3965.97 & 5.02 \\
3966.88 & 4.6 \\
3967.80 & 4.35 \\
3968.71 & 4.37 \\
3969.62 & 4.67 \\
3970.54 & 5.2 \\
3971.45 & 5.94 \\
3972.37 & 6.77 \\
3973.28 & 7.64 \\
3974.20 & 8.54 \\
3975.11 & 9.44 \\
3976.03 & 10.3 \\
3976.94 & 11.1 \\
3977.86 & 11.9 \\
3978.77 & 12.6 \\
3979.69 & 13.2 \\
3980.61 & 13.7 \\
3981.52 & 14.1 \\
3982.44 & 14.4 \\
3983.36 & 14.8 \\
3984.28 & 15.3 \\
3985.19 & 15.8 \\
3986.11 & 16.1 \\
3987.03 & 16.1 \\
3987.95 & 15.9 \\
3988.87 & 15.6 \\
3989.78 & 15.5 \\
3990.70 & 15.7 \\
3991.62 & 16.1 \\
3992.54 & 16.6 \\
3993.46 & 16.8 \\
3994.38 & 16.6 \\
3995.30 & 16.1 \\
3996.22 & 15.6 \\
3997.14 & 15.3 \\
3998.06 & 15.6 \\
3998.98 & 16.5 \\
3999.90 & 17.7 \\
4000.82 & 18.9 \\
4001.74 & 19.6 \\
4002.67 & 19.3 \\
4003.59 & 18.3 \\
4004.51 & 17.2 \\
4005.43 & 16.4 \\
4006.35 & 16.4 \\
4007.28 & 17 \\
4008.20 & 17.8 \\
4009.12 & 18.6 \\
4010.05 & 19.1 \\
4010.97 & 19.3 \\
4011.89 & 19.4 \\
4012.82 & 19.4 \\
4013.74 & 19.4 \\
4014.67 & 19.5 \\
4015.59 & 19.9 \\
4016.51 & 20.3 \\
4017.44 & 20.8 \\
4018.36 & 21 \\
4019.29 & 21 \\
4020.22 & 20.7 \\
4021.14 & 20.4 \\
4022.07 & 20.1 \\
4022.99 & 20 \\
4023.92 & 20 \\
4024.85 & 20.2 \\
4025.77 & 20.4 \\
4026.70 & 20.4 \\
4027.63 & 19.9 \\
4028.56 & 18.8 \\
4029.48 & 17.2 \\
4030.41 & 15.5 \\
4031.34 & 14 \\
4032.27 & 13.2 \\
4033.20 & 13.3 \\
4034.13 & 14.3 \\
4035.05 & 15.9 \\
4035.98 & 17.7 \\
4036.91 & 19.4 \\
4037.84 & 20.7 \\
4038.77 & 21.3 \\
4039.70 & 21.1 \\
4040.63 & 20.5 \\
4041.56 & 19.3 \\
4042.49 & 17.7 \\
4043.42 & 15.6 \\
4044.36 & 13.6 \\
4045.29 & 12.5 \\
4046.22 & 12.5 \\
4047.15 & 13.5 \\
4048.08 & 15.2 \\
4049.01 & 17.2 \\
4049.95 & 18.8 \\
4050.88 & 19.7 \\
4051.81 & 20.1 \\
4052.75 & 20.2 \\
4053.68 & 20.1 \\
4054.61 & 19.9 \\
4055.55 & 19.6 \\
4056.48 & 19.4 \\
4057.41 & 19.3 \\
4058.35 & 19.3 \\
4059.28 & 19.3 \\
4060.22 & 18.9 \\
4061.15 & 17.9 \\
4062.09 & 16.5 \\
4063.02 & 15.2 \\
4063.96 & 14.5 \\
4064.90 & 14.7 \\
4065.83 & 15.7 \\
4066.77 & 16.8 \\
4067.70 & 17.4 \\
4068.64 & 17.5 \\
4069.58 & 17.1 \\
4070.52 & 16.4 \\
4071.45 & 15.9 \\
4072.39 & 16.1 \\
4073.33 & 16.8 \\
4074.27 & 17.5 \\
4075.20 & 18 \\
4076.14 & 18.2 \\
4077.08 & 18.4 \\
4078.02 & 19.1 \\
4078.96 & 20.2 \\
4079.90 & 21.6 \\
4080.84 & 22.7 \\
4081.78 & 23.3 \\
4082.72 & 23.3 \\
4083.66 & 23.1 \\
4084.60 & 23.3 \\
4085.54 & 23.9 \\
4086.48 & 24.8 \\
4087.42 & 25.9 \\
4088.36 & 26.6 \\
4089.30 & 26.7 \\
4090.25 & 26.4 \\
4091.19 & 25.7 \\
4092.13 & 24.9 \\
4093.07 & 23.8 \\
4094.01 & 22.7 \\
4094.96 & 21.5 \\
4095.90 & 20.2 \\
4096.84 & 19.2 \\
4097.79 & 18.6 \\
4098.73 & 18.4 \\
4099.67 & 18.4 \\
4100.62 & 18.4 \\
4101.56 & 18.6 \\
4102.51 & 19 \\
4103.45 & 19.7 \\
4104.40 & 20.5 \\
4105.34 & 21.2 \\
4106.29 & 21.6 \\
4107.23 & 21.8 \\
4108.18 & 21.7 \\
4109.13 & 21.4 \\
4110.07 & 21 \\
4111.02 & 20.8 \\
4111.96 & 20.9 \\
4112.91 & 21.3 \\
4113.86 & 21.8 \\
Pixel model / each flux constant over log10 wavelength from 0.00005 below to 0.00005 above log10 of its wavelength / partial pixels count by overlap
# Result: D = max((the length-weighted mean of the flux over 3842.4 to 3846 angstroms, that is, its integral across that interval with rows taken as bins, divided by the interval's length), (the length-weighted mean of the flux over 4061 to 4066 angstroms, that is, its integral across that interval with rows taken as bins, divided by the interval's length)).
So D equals 16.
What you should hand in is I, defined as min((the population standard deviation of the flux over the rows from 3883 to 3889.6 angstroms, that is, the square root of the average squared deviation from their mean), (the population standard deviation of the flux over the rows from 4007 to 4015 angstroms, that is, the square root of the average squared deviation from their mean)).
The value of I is 0.75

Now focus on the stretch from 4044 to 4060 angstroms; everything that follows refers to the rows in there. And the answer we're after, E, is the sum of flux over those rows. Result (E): 300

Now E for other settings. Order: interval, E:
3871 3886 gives 140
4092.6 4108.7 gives 345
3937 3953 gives 129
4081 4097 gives 405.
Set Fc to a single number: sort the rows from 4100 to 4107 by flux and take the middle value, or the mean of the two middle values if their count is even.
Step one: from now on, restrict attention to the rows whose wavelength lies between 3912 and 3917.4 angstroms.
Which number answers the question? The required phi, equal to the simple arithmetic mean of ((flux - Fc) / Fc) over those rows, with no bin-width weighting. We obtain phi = -0.40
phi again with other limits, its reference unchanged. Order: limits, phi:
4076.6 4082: 0.06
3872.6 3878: -0.56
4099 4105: -0.03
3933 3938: -0.77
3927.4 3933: -0.76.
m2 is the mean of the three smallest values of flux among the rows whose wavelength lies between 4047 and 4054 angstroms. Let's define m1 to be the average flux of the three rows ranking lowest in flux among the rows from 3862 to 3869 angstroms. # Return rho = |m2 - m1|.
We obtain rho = 7.8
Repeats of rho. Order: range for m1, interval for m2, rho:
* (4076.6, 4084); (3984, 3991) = 3.8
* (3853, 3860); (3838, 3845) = 0.7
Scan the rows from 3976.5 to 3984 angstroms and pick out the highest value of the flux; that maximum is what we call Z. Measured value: 14.8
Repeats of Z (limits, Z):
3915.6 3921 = 11.3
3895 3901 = 9.17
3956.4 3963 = 9.65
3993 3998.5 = 16.8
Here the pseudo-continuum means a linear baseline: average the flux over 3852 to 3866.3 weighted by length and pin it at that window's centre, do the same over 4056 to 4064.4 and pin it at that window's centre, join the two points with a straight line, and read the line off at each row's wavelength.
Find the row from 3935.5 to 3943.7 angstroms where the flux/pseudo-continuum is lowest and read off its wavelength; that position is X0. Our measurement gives 3935.95 angstroms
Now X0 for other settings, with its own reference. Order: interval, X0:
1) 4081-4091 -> 4083.66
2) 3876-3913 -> 3886.42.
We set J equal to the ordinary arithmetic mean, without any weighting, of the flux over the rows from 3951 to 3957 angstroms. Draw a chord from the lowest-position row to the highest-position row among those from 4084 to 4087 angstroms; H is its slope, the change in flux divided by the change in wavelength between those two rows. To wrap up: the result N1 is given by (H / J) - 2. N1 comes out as -1.93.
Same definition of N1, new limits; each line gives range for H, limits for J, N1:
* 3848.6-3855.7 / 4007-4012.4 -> -2.01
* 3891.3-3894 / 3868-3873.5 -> -2.07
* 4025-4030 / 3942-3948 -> -2.12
